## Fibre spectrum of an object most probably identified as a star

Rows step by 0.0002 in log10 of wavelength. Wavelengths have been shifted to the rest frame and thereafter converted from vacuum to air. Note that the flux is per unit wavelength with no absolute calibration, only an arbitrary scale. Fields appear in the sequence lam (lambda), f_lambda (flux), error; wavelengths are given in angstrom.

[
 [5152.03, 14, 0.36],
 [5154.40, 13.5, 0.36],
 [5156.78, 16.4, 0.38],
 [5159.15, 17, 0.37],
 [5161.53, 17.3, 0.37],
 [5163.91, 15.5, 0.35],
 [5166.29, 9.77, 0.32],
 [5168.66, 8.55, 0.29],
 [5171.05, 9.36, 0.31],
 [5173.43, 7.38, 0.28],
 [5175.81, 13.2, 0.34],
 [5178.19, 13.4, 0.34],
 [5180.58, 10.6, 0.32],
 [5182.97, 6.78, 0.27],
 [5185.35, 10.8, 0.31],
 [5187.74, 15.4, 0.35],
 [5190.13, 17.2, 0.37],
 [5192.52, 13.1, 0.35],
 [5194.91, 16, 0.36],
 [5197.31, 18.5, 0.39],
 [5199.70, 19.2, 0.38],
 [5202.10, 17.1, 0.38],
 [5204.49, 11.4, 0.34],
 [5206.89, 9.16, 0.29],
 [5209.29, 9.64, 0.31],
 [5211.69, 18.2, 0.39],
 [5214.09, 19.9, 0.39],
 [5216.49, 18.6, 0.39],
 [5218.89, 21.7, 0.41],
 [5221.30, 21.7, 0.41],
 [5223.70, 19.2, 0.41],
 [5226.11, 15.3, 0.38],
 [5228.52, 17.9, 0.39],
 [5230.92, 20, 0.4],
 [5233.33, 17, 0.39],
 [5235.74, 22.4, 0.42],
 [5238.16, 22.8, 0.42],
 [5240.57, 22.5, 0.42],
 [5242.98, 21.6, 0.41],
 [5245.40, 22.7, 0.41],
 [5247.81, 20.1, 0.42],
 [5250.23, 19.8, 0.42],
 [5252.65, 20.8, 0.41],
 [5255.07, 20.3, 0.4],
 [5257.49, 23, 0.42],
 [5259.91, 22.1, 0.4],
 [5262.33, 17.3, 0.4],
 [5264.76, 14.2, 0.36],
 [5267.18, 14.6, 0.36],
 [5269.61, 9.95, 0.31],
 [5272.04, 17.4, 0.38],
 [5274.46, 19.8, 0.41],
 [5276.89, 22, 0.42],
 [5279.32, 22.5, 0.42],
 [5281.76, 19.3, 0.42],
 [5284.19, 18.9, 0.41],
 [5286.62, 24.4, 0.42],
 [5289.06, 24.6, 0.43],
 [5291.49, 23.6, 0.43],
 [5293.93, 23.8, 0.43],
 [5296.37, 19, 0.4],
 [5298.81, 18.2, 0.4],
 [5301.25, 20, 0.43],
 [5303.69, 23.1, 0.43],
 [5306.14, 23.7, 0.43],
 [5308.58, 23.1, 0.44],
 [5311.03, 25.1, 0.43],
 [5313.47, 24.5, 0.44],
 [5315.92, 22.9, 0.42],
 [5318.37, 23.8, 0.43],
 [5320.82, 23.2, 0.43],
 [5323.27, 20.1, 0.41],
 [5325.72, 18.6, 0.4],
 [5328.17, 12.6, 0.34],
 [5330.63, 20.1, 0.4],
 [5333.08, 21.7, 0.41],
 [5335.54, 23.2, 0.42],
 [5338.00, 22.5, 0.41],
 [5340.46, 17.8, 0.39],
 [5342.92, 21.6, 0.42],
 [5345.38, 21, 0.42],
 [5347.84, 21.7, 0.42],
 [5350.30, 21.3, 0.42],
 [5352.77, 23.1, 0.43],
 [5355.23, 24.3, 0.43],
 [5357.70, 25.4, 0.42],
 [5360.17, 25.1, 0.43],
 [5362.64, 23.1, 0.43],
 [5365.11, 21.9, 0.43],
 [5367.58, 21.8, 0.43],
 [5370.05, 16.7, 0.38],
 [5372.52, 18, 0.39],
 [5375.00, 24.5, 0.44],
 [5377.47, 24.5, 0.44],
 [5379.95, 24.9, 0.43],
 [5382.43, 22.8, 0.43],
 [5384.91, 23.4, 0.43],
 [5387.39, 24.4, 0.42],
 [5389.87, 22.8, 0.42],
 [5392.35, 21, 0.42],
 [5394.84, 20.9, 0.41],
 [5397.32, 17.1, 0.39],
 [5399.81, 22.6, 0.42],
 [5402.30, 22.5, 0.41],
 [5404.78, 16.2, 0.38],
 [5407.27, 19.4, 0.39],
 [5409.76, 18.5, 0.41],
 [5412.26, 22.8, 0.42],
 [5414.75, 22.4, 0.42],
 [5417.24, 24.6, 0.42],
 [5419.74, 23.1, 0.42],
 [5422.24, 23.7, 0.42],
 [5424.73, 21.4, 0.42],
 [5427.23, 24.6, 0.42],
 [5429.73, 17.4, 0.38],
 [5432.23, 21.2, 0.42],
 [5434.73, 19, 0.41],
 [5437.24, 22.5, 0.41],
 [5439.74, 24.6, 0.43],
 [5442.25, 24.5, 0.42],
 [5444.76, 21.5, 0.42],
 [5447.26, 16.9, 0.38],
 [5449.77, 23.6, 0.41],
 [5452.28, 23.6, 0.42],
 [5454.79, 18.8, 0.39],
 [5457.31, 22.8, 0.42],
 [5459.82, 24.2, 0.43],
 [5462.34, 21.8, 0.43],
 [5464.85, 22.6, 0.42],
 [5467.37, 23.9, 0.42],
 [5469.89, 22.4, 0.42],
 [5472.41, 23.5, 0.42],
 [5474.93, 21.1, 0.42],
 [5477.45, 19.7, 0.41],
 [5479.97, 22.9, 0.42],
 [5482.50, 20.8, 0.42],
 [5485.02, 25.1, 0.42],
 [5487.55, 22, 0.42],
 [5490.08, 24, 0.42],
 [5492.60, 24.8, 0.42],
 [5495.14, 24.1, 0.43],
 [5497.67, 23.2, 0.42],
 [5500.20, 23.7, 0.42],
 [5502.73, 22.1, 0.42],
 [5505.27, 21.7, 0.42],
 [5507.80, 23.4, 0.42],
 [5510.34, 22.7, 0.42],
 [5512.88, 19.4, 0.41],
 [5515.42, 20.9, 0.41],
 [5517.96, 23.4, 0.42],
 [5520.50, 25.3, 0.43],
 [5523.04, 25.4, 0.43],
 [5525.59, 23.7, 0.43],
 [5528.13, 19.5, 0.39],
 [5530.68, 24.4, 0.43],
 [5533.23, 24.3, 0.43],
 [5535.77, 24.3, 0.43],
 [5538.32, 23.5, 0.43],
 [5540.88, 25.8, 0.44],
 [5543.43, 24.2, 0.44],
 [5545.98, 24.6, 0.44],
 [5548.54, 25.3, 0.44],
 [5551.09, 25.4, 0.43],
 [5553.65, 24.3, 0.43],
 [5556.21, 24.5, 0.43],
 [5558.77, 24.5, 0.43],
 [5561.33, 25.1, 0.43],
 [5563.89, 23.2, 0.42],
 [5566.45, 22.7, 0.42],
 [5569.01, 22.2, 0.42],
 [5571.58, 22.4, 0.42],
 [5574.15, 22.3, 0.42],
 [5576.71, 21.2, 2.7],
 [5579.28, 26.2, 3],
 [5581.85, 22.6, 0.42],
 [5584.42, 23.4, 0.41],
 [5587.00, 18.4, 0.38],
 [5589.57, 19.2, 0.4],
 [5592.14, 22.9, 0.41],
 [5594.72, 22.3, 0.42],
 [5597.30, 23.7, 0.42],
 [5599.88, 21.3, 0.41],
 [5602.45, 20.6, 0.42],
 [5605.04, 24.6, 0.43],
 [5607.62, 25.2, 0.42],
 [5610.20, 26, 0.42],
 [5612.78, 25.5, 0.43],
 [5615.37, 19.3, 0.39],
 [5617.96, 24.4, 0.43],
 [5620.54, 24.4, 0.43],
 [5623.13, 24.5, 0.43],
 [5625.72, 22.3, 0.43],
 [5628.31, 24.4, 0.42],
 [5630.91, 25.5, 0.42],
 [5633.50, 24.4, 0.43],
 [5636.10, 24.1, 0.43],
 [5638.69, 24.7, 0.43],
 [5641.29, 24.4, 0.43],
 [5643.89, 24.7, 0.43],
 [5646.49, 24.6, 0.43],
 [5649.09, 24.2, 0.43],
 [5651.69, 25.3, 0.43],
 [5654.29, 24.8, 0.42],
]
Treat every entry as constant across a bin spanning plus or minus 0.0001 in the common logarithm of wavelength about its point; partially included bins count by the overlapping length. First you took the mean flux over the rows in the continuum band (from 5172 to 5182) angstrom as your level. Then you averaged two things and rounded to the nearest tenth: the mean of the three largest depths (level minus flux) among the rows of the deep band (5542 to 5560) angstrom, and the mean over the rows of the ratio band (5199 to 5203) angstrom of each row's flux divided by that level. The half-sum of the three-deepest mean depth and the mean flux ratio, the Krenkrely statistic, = -5.8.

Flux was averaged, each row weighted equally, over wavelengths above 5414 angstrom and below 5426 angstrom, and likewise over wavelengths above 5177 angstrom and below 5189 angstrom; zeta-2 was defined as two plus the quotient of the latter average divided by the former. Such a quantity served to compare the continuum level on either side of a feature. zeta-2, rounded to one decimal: 2.5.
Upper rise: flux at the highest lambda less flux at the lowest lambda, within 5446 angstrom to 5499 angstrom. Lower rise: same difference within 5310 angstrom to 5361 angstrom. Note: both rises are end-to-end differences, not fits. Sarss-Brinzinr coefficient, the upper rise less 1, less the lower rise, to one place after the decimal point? 5.3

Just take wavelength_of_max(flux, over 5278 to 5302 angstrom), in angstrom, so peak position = 5289.06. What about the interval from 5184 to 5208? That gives 5199.70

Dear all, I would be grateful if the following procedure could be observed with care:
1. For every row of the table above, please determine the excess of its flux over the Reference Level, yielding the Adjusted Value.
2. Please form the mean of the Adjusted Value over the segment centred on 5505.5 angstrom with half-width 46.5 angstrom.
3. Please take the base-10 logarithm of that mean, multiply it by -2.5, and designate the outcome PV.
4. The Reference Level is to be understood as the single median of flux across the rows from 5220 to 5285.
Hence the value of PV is -1.27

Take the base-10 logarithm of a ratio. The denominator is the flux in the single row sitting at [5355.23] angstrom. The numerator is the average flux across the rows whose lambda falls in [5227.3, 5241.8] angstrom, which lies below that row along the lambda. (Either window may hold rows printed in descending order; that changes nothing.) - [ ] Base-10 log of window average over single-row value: -0.08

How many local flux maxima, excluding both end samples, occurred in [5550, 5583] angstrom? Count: 3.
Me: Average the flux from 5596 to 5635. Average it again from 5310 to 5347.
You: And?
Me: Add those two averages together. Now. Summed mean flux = 45.0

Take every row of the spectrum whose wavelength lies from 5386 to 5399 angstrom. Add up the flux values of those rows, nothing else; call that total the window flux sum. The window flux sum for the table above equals 106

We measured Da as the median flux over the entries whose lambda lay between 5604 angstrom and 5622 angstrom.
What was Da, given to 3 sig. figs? 24.6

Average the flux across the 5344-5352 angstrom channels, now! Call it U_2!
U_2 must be 21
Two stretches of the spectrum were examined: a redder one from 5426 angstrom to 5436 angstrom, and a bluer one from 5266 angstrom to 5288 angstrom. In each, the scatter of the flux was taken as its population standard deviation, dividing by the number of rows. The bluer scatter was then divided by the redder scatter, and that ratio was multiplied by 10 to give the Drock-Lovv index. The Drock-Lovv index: 15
